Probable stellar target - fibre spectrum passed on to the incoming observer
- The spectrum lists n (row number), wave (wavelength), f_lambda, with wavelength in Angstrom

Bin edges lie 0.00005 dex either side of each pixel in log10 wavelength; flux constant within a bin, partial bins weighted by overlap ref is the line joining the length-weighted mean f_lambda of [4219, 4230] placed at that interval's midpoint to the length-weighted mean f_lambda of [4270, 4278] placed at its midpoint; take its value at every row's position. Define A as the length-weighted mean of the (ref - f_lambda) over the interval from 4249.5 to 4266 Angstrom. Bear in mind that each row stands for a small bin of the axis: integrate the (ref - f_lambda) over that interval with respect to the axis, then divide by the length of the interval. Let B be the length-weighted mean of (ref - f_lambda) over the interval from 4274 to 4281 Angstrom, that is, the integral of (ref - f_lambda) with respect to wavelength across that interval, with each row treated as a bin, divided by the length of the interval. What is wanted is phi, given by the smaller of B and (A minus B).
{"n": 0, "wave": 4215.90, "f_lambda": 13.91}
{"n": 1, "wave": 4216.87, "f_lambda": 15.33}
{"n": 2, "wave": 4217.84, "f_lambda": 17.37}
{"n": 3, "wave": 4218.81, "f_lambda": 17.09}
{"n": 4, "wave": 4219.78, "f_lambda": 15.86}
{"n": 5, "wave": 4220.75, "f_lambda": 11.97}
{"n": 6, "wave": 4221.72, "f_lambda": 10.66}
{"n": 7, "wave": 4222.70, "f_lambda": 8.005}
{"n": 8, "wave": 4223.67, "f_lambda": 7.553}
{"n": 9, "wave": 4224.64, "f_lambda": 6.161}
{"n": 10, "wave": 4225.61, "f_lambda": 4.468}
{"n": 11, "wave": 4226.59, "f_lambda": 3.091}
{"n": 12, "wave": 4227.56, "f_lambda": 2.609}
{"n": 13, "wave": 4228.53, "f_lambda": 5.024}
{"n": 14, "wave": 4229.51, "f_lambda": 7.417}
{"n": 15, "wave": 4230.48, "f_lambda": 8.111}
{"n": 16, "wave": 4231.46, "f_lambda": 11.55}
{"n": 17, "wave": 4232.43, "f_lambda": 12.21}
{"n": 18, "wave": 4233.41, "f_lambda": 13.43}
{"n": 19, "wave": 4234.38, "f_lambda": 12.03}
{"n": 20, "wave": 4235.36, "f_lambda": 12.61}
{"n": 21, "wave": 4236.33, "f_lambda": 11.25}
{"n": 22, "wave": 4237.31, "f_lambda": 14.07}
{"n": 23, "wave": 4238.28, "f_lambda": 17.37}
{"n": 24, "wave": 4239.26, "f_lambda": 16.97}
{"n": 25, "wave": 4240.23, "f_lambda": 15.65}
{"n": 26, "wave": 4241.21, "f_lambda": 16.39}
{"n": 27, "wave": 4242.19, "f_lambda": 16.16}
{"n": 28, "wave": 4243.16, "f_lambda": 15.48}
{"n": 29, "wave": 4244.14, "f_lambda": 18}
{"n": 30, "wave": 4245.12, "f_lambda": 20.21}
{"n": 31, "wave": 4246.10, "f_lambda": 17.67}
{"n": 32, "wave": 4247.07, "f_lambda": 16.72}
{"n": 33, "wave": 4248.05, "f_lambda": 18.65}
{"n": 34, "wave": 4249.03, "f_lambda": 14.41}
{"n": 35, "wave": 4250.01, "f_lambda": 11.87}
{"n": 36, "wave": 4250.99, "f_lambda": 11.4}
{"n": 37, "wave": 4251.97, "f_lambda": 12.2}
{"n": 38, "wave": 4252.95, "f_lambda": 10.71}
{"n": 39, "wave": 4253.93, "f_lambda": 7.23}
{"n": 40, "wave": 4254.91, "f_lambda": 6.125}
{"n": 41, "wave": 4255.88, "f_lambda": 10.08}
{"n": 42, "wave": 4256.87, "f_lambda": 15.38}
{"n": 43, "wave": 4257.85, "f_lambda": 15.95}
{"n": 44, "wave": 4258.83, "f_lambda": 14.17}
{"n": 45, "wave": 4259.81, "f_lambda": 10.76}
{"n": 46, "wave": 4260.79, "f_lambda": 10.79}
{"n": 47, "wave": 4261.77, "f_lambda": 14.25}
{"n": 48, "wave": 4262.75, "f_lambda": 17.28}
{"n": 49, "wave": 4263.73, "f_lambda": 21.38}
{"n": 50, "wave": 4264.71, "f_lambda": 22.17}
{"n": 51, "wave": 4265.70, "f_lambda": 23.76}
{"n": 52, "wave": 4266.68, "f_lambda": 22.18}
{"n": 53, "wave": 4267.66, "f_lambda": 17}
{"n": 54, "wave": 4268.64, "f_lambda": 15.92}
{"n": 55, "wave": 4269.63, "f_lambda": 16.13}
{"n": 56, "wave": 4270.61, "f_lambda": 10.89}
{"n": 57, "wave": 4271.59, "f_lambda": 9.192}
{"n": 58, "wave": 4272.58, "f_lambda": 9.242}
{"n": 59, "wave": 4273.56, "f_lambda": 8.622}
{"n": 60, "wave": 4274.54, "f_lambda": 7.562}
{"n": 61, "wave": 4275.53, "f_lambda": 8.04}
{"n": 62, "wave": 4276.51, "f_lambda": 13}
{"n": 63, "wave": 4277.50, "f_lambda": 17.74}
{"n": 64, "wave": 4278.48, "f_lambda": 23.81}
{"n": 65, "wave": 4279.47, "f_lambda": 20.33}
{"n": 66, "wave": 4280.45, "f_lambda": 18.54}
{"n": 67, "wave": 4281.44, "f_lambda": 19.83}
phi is -4.7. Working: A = -4.0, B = -4.7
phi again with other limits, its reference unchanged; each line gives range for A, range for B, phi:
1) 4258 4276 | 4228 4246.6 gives -5.2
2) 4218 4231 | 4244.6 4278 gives -4.2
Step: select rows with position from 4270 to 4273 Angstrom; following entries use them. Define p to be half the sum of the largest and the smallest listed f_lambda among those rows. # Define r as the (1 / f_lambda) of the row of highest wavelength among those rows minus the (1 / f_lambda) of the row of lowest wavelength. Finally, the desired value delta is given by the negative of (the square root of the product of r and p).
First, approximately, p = 10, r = 0.02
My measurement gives -0.4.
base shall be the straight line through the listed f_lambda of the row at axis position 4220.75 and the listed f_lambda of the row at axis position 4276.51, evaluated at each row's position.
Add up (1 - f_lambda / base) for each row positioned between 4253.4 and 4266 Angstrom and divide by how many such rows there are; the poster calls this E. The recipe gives -0.1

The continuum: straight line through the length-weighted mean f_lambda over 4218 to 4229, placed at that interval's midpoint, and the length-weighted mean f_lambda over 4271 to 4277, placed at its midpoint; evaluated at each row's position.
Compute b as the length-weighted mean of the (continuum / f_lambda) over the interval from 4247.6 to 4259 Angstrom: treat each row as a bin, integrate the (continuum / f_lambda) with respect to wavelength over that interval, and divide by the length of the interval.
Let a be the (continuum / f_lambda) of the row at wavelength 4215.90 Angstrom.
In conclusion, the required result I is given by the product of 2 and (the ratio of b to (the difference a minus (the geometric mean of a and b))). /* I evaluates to -18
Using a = 0.62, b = 0.81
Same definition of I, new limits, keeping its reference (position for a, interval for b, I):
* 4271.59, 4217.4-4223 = 8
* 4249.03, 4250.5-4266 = -25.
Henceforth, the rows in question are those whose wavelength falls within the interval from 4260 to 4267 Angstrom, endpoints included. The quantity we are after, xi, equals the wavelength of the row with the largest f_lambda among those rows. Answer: 4265.70 Angstrom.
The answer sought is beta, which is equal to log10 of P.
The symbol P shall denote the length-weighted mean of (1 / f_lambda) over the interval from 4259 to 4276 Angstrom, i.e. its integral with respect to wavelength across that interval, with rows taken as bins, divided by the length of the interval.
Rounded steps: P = 0.080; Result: -1.10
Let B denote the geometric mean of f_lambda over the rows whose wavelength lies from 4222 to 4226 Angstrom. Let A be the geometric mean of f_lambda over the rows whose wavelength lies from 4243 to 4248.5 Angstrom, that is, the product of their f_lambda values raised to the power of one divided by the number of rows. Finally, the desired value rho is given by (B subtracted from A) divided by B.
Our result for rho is 1.78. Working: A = 17.7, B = 6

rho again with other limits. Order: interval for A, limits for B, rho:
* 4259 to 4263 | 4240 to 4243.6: -0.18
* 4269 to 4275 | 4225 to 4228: 2.01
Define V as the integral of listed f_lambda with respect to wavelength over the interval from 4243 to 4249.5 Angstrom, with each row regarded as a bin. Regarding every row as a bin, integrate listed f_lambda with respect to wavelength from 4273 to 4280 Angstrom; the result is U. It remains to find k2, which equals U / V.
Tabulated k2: 0.9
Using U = 99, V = 113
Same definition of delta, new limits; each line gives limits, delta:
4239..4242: -0.2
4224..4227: -0.9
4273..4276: -0.3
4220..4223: -0.6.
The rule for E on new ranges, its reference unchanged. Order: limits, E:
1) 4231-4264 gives -0.1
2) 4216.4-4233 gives 0.2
